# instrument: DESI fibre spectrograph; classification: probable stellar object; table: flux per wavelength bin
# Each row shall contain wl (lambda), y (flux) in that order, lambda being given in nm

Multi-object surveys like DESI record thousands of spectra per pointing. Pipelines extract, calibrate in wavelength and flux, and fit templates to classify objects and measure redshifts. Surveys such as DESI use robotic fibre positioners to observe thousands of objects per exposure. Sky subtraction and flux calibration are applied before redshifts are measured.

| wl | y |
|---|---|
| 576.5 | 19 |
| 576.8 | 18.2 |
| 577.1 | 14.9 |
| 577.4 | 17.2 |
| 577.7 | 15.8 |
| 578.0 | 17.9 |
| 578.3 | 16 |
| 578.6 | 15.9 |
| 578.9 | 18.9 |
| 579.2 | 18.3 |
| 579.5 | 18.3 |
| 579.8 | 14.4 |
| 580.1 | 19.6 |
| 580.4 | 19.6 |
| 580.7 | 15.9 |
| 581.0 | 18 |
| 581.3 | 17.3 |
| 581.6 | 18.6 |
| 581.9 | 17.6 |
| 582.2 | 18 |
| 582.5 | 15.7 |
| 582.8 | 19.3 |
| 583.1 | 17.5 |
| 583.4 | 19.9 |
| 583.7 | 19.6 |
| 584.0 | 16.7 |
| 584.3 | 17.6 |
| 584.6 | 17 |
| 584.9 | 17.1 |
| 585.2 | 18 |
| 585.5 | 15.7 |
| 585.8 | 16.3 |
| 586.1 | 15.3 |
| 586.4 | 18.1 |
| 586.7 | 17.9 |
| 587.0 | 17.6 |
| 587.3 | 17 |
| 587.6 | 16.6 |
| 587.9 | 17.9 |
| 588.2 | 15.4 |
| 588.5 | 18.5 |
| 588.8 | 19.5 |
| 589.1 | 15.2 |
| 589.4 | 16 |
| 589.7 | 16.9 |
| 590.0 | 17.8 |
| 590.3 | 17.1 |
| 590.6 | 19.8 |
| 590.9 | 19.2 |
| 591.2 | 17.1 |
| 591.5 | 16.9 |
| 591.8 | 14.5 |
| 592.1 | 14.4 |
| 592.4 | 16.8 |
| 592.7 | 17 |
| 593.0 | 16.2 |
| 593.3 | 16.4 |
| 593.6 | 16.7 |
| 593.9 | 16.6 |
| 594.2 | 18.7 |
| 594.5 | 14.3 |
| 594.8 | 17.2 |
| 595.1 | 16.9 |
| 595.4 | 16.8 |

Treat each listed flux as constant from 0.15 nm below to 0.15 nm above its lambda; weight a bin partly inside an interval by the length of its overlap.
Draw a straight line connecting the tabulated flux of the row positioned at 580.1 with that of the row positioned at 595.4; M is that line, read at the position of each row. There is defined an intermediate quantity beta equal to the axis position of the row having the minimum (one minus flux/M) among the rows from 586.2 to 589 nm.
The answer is 588.8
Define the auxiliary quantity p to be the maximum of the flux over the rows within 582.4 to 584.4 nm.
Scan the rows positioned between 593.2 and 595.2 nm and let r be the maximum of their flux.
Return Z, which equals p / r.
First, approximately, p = 19.9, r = 18.7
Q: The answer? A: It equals 1.06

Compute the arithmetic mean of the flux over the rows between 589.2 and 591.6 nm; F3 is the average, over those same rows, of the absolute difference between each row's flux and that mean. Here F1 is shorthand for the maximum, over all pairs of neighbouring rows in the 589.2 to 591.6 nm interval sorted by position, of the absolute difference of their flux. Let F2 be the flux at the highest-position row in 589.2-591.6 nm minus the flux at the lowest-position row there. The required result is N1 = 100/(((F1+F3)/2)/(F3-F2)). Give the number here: 5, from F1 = 2.7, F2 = 0.9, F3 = 1.00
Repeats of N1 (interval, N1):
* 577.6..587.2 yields -21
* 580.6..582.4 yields -106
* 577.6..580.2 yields -68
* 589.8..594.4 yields 6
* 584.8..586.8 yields 10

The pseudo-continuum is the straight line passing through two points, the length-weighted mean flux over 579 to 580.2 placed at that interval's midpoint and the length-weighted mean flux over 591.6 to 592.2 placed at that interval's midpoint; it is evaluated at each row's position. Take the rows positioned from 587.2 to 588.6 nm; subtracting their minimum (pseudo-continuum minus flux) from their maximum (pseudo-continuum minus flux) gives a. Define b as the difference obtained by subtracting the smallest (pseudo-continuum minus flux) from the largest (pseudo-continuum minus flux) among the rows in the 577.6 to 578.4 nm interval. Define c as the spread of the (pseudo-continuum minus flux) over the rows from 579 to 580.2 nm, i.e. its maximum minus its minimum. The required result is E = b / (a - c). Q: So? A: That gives -1.0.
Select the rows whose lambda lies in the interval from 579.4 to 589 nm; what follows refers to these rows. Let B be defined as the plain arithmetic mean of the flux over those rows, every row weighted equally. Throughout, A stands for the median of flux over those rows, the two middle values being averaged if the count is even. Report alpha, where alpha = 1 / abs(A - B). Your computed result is 19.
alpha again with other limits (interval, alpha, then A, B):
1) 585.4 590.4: 85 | 17.0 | 17.0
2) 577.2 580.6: 2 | 17.9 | 17.4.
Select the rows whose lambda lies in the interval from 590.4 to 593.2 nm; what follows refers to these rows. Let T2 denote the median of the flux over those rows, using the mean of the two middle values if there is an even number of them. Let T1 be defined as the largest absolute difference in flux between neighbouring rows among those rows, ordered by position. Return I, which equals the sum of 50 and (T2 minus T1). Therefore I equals 64.50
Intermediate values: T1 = 2.4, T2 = 16.9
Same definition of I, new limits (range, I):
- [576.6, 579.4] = 63.90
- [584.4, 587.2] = 64.30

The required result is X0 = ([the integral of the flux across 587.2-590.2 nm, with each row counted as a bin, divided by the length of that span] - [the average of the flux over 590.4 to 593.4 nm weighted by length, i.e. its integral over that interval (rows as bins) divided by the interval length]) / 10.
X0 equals 0.02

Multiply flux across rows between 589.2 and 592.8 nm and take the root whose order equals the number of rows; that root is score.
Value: 16.9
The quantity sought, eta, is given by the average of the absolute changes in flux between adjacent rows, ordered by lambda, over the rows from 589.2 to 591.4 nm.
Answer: 1.32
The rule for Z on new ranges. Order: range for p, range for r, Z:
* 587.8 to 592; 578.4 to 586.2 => 0.99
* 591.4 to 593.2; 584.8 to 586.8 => 0.94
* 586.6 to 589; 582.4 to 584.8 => 0.98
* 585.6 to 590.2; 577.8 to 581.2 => 0.99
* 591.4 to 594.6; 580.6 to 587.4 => 0.94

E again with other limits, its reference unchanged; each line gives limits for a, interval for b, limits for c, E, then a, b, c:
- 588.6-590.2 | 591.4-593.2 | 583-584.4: 2.3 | 4.2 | 2.7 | 3.1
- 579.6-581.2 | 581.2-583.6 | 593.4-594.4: 1.4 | 5.3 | 4.4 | 2.2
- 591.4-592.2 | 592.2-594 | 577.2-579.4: -0.7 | 2.4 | 0.7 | 3.4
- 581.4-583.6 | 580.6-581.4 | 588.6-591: -4.0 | 4.4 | 2.2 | 5.0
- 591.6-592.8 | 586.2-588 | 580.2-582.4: -1.6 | 2.7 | 1.4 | 3.6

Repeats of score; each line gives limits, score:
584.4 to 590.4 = 17.0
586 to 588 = 17.2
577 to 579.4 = 16.8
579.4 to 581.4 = 17.5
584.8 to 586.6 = 16.7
